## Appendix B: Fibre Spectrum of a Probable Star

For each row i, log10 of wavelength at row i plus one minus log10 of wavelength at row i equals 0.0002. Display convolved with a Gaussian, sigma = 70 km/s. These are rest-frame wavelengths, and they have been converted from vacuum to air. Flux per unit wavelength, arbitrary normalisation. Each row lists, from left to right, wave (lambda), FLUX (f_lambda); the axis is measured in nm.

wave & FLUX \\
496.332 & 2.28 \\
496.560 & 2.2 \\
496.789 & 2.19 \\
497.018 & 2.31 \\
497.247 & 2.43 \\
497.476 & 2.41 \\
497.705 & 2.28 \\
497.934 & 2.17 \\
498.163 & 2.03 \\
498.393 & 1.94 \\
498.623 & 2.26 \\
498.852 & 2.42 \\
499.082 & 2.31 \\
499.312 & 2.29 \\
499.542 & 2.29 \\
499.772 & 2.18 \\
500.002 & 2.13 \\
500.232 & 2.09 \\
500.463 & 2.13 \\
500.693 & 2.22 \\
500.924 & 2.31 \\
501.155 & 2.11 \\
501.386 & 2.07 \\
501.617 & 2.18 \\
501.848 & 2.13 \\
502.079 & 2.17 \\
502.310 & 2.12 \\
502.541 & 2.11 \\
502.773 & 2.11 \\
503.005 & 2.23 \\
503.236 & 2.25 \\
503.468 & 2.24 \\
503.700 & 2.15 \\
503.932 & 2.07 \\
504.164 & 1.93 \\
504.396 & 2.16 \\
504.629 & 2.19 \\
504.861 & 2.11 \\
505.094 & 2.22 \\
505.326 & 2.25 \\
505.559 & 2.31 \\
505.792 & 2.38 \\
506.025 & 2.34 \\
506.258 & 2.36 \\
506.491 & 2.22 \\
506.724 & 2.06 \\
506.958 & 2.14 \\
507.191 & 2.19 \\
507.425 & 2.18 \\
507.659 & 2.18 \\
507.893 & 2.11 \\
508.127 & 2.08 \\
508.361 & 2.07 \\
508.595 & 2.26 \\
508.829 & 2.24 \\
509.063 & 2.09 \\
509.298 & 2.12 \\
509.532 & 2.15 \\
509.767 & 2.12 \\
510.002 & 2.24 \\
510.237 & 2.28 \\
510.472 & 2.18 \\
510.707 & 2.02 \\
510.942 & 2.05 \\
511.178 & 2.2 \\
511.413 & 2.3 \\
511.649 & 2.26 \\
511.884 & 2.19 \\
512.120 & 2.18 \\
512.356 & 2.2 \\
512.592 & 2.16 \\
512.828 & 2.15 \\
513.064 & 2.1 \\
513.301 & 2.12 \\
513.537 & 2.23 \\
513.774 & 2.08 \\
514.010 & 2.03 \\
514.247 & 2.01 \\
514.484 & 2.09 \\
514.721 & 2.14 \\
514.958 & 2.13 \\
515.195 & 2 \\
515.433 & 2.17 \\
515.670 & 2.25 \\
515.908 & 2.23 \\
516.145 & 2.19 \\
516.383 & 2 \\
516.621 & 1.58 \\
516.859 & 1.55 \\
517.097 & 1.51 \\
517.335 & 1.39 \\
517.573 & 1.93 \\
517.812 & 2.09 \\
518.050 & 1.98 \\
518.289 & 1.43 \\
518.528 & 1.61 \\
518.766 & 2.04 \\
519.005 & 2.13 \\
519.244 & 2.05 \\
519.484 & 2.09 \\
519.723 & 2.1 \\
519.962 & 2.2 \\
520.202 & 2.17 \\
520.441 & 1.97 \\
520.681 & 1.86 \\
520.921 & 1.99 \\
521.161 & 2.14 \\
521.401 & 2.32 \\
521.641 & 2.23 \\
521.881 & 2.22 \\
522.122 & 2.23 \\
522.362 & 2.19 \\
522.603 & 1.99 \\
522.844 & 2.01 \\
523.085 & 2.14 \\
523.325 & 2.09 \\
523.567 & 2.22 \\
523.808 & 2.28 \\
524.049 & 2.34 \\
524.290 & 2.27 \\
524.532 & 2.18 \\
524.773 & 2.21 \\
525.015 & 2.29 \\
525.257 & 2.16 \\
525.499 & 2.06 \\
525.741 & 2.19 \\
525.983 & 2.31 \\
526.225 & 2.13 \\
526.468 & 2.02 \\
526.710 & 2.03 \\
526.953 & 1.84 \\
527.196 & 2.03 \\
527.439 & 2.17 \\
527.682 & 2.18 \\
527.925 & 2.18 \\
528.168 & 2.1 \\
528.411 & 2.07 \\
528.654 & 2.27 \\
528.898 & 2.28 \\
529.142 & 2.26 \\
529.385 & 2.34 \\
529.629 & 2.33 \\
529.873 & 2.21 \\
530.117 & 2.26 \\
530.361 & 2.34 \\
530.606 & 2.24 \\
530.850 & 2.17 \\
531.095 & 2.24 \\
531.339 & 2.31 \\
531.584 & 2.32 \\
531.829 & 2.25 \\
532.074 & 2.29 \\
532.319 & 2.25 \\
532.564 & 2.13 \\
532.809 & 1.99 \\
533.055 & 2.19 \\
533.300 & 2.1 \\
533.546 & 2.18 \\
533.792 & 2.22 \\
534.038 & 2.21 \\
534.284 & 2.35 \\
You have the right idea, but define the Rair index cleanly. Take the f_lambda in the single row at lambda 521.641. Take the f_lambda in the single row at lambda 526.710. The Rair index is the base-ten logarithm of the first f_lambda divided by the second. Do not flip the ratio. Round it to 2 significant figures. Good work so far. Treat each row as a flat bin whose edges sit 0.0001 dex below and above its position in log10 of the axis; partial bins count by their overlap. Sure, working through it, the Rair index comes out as 0.041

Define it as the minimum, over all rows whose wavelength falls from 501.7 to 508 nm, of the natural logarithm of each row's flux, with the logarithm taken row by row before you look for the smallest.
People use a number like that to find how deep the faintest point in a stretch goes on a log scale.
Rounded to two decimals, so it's 0.66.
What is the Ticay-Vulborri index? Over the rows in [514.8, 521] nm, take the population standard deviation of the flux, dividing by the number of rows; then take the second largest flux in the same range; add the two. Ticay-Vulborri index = 2.49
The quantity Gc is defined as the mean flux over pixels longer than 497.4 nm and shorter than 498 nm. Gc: 2.29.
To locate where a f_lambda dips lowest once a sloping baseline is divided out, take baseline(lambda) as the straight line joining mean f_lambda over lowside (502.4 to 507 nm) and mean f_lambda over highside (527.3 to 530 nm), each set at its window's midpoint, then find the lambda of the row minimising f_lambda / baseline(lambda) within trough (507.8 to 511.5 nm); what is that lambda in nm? 510.707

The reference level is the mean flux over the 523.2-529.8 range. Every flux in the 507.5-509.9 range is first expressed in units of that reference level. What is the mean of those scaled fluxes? 0.98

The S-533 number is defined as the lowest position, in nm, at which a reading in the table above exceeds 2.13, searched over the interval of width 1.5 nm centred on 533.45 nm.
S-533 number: 533.055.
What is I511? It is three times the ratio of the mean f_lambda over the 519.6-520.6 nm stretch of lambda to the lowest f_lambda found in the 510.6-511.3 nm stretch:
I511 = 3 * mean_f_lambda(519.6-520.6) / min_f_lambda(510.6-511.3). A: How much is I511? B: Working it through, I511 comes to 3.1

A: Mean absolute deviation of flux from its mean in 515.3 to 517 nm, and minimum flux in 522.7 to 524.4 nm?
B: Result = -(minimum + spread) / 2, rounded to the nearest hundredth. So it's -1.13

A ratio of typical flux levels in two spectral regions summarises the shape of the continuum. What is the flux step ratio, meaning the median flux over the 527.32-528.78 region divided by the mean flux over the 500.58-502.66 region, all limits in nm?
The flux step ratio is 1.01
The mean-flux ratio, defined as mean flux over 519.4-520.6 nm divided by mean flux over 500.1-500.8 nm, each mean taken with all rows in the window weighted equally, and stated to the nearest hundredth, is 0.98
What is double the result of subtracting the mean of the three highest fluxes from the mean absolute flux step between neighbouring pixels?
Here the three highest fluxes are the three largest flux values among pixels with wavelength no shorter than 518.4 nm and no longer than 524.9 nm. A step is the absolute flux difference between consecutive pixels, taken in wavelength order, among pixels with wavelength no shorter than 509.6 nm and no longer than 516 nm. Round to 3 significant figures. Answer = -4.49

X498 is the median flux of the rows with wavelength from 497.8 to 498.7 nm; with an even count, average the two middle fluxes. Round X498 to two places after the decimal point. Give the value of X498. 2.10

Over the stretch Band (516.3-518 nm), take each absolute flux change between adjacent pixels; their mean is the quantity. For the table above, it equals 0.22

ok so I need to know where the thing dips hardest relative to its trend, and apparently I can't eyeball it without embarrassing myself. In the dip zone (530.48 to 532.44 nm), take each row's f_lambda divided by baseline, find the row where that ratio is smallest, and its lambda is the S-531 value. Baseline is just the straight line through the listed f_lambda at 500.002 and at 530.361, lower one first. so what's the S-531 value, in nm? 530.850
